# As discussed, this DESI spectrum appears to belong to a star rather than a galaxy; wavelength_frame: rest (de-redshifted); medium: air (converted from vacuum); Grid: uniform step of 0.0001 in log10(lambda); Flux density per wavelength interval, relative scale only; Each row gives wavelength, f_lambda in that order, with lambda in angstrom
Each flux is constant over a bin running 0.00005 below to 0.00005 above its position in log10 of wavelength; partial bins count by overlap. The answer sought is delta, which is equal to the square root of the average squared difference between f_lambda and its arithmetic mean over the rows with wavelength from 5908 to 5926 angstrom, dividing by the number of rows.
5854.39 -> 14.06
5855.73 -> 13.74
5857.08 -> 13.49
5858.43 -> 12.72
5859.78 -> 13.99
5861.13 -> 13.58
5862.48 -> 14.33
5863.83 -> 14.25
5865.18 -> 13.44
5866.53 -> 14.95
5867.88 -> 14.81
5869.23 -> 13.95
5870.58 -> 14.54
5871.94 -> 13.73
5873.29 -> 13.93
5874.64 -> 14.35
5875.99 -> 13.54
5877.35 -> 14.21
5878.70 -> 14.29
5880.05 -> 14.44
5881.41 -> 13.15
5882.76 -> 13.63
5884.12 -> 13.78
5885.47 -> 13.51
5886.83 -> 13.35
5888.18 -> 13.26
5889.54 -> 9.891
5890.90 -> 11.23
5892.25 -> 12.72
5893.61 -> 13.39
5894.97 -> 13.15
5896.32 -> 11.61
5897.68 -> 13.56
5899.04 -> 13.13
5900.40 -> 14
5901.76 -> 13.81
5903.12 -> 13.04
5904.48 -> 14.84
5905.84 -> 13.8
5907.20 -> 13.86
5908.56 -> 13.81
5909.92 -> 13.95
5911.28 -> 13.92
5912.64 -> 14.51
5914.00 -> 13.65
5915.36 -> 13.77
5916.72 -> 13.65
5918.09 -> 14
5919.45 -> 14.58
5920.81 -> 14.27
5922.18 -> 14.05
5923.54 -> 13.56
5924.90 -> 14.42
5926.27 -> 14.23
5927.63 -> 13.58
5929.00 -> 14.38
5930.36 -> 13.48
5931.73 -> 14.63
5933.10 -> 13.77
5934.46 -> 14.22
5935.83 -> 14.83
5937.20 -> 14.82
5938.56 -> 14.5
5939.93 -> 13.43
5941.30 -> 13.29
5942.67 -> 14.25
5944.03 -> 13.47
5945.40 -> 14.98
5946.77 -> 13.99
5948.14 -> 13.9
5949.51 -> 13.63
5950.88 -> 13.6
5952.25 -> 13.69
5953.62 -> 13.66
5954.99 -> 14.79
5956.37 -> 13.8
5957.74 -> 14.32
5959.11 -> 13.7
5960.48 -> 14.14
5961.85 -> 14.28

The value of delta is 0.33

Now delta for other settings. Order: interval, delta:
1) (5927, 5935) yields 0.43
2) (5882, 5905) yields 1.13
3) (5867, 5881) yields 0.37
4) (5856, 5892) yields 1.04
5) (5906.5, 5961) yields 0.44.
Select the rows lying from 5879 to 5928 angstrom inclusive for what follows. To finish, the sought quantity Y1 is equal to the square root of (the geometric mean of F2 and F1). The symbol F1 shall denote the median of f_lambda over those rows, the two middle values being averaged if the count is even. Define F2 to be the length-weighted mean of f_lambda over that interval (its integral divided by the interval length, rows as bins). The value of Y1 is 3.69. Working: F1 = 13.7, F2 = 13.5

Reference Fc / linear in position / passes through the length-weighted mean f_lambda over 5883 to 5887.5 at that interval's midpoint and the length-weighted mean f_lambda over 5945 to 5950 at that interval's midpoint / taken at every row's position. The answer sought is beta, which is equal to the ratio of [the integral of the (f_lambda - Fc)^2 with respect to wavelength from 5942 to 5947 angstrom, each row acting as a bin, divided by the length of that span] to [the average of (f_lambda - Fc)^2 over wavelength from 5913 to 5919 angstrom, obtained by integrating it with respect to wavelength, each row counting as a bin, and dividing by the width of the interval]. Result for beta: 5.0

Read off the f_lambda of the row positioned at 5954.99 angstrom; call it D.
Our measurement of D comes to 14.79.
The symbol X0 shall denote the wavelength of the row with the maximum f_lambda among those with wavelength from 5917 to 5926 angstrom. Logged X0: 5919.45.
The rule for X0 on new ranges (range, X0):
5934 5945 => 5935.83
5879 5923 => 5904.48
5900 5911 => 5904.48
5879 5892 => 5880.05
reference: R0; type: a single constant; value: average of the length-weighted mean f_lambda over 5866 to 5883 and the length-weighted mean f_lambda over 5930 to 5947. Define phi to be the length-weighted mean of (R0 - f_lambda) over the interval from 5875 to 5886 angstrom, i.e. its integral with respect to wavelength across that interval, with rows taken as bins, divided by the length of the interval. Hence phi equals 0.3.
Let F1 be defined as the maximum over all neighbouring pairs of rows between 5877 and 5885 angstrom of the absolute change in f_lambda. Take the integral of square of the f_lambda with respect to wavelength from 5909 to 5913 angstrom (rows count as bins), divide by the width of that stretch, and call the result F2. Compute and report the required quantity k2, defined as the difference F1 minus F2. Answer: -197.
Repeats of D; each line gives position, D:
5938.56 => 14.5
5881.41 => 13.15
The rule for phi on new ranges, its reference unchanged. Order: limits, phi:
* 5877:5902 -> 1.0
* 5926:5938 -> -0.1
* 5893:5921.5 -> 0.4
